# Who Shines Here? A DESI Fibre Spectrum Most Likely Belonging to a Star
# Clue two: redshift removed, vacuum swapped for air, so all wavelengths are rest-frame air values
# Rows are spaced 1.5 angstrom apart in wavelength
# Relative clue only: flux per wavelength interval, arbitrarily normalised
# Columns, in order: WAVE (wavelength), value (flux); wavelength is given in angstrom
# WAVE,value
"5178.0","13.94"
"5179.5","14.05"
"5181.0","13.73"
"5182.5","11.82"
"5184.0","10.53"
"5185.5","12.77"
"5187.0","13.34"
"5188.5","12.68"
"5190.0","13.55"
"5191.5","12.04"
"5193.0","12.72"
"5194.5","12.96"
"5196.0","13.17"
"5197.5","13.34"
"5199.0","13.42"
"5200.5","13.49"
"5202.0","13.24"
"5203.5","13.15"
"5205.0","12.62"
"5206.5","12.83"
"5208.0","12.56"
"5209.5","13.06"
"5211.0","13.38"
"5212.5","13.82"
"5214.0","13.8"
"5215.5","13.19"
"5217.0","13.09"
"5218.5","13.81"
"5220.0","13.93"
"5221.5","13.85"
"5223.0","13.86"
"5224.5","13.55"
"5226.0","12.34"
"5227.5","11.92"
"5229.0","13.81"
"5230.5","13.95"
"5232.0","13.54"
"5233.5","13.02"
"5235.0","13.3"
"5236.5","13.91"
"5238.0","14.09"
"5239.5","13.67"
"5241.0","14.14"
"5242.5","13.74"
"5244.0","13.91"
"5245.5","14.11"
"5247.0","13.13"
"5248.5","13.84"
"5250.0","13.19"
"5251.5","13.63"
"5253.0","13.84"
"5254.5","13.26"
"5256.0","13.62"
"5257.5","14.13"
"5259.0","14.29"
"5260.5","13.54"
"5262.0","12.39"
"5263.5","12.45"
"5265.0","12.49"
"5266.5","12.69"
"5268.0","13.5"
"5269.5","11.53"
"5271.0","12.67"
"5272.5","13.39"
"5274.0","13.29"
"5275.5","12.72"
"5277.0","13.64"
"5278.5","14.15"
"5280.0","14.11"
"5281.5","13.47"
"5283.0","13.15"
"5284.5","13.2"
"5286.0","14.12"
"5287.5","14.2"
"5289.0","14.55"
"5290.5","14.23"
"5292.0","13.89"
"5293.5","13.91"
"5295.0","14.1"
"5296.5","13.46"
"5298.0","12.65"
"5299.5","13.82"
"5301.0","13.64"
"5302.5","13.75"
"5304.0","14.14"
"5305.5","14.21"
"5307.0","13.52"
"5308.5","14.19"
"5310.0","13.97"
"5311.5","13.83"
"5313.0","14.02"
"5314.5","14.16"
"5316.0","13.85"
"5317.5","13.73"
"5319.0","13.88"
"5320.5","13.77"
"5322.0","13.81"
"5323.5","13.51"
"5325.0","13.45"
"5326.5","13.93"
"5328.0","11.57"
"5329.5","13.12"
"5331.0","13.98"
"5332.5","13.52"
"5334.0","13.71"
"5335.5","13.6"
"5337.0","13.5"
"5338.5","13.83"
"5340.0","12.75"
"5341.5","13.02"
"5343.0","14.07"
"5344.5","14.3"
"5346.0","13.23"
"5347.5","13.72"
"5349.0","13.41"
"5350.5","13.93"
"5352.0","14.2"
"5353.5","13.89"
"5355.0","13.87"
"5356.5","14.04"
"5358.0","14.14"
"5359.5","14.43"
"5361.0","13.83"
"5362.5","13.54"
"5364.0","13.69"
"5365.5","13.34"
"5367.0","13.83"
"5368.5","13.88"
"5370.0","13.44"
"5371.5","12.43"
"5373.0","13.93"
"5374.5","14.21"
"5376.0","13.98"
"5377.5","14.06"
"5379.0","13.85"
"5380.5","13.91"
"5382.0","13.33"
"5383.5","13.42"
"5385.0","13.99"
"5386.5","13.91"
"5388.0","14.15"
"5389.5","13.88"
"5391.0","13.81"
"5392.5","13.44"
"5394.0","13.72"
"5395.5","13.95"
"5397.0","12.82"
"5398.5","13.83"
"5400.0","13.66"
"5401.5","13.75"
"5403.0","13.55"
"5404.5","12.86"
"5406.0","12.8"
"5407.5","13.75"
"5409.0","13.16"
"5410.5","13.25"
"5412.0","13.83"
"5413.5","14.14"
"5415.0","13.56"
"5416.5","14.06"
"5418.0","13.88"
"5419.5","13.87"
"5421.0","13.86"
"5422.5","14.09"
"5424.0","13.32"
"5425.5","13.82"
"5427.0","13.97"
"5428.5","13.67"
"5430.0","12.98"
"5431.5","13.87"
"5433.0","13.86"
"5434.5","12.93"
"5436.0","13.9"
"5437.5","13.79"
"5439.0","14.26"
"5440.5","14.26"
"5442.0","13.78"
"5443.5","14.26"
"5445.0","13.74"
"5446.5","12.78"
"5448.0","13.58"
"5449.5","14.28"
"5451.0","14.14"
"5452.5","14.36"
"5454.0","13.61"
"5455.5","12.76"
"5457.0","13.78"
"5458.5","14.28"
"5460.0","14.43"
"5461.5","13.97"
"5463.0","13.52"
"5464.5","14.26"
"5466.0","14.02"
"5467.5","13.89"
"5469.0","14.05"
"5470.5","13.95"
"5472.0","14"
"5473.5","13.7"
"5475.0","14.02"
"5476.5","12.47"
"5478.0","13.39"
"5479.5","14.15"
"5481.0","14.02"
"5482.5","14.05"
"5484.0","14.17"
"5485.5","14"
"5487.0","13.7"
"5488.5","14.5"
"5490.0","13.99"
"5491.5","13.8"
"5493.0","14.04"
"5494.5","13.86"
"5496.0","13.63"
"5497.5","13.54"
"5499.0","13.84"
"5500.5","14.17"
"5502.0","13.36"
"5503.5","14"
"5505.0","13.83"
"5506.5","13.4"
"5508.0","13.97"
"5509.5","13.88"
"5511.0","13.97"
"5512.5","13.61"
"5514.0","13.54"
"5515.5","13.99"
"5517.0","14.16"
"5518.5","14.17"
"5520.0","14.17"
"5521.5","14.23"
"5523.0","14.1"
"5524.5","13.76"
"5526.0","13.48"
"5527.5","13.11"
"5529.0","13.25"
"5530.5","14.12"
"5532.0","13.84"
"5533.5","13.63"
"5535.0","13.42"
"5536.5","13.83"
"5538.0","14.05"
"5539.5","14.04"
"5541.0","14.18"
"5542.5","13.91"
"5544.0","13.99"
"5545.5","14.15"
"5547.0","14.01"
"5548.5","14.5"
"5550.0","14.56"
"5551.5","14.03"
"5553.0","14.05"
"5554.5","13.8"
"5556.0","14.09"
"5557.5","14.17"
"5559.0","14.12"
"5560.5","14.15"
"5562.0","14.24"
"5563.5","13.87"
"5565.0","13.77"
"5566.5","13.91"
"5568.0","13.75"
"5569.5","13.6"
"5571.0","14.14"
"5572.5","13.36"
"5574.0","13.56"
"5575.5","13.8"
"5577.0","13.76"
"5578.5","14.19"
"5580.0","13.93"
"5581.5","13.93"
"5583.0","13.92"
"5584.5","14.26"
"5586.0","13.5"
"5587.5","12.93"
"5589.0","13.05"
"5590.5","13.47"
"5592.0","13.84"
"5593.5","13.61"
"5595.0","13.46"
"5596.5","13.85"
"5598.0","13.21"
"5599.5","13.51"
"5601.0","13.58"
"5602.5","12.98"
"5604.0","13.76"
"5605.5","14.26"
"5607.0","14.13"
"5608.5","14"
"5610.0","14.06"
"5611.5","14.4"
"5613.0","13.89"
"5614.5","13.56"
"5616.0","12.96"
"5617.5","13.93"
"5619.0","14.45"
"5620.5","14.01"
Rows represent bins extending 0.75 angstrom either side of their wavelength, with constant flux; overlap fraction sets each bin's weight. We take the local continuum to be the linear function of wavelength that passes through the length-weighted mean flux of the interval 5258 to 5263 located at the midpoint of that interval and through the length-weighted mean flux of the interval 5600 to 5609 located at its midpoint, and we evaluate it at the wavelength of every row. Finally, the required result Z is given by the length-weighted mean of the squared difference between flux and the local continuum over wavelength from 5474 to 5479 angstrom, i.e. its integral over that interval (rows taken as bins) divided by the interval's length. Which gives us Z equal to 0.48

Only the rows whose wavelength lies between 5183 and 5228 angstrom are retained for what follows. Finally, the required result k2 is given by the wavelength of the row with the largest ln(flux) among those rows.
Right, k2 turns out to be 5220.0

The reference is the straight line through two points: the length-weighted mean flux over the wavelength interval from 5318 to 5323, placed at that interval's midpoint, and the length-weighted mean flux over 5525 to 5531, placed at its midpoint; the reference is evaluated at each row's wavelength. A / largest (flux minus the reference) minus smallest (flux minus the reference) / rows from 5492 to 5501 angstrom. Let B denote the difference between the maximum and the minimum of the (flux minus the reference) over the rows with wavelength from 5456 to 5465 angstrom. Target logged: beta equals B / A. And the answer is 1.4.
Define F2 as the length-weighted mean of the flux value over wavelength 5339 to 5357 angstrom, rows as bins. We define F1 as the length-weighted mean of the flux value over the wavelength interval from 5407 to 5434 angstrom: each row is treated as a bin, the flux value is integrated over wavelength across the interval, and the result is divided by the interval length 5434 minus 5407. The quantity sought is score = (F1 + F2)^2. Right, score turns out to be 751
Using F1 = 13.7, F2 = 13.70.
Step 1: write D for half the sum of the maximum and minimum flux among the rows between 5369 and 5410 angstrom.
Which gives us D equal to 13.3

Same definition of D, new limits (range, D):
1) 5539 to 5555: 14.2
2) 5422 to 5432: 13.5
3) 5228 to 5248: 13.6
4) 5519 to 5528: 13.7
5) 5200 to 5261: 13.1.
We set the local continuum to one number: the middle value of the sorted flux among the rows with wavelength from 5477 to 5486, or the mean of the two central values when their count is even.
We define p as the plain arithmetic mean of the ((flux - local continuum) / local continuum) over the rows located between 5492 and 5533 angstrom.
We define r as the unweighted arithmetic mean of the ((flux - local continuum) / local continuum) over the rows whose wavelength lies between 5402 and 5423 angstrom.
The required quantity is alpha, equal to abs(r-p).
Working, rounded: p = -0.016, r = -0.030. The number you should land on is 0.014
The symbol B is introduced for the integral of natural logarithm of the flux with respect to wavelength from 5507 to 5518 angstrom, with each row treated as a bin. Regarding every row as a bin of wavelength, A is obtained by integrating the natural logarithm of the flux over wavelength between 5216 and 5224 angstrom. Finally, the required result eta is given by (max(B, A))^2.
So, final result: 837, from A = 20.9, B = 29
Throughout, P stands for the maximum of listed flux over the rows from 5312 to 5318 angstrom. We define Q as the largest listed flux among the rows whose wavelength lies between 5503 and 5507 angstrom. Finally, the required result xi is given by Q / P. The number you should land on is 0.989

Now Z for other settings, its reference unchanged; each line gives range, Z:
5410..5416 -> 0.13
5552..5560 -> 0.12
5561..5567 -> 0.09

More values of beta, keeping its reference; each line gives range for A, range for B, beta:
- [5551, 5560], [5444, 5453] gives 4.2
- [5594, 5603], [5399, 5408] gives 1.1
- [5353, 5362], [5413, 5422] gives 1.0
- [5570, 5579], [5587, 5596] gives 1.1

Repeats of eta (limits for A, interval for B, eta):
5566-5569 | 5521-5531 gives 685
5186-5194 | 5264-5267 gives 417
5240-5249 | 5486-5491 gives 558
